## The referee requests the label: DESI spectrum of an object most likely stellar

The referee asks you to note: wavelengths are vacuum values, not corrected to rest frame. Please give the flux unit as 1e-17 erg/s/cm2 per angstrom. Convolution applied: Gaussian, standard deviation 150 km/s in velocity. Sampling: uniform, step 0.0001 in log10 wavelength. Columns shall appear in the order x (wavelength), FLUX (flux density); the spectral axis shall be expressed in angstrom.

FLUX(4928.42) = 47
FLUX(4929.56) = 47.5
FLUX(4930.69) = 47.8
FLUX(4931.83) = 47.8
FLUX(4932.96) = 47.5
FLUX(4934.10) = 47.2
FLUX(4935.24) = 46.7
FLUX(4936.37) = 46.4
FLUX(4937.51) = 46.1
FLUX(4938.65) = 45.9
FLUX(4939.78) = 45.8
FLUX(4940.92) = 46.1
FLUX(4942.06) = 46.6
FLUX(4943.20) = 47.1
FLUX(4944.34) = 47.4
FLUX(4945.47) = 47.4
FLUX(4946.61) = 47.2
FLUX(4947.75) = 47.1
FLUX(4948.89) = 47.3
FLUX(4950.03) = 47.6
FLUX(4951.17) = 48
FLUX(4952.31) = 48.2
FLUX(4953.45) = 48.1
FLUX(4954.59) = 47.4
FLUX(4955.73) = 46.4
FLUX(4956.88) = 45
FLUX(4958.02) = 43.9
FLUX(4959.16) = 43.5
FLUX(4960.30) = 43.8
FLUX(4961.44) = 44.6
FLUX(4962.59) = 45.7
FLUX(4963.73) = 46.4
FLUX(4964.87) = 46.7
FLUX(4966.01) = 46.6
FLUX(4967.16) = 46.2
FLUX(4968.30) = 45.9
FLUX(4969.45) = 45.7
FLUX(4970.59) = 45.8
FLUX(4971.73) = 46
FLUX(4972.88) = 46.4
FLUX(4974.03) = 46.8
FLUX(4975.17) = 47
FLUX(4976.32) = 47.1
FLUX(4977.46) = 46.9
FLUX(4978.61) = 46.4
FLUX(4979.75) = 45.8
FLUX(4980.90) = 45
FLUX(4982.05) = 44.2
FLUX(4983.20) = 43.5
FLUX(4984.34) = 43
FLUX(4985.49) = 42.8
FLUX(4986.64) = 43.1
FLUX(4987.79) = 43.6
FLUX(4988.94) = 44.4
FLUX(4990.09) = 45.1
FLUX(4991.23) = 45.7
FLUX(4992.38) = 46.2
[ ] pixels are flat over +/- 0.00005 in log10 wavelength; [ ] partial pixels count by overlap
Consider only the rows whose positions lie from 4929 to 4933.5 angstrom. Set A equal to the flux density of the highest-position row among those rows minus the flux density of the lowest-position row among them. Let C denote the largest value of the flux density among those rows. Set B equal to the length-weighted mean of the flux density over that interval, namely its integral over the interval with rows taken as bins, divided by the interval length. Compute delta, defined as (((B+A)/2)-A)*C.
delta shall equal 1140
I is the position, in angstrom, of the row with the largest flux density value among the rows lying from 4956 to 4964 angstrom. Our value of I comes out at 4963.73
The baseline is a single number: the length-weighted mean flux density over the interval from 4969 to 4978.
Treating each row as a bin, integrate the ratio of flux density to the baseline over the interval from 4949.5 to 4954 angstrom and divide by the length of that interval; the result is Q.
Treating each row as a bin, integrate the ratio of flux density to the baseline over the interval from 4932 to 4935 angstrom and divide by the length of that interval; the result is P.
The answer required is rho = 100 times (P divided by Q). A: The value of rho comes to 99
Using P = 1.017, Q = 1.03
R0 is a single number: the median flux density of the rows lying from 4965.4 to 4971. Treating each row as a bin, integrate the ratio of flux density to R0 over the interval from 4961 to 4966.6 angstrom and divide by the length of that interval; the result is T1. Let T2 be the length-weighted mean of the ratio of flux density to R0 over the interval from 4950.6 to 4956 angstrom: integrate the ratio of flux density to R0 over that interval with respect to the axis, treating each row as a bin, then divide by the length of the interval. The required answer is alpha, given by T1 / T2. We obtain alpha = 0.96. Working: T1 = 1.00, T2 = 1.04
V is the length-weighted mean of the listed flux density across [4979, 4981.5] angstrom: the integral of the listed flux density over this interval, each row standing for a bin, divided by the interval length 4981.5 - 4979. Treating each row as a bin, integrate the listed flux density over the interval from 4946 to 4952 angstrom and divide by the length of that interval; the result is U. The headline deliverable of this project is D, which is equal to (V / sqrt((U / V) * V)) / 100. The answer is 0.0660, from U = 47.5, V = 45.5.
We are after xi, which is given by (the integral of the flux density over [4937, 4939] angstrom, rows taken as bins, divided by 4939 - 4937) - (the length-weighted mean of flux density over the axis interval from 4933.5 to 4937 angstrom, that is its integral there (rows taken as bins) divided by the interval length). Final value -0.8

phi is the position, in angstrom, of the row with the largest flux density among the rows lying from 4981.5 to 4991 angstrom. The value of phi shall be 4990.09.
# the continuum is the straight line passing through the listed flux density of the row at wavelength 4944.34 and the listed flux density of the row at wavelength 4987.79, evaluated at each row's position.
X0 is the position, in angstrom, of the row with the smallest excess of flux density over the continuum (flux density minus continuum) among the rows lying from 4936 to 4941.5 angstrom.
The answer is 4939.78 angstrom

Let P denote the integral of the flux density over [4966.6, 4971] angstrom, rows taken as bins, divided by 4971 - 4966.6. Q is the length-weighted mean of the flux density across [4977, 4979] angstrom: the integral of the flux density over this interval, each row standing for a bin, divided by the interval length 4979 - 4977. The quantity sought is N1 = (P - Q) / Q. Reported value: -0.01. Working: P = 45.9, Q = 46.6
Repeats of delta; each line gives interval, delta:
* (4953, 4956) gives 1180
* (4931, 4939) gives 1164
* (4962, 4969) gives 1074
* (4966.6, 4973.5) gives 1062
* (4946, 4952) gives 1120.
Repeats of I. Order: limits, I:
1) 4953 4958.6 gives 4953.45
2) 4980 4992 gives 4991.23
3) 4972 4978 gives 4976.32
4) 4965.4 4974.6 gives 4974.03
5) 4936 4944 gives 4943.20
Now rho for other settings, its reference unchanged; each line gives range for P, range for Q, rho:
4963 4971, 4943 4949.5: 98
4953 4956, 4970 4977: 102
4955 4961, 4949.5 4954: 93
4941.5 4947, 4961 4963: 105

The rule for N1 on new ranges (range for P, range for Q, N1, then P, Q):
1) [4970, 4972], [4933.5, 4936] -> -0.02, 46.1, 46.9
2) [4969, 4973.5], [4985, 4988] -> 0.07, 46.0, 43.1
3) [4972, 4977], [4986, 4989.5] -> 0.07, 46.8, 43.6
